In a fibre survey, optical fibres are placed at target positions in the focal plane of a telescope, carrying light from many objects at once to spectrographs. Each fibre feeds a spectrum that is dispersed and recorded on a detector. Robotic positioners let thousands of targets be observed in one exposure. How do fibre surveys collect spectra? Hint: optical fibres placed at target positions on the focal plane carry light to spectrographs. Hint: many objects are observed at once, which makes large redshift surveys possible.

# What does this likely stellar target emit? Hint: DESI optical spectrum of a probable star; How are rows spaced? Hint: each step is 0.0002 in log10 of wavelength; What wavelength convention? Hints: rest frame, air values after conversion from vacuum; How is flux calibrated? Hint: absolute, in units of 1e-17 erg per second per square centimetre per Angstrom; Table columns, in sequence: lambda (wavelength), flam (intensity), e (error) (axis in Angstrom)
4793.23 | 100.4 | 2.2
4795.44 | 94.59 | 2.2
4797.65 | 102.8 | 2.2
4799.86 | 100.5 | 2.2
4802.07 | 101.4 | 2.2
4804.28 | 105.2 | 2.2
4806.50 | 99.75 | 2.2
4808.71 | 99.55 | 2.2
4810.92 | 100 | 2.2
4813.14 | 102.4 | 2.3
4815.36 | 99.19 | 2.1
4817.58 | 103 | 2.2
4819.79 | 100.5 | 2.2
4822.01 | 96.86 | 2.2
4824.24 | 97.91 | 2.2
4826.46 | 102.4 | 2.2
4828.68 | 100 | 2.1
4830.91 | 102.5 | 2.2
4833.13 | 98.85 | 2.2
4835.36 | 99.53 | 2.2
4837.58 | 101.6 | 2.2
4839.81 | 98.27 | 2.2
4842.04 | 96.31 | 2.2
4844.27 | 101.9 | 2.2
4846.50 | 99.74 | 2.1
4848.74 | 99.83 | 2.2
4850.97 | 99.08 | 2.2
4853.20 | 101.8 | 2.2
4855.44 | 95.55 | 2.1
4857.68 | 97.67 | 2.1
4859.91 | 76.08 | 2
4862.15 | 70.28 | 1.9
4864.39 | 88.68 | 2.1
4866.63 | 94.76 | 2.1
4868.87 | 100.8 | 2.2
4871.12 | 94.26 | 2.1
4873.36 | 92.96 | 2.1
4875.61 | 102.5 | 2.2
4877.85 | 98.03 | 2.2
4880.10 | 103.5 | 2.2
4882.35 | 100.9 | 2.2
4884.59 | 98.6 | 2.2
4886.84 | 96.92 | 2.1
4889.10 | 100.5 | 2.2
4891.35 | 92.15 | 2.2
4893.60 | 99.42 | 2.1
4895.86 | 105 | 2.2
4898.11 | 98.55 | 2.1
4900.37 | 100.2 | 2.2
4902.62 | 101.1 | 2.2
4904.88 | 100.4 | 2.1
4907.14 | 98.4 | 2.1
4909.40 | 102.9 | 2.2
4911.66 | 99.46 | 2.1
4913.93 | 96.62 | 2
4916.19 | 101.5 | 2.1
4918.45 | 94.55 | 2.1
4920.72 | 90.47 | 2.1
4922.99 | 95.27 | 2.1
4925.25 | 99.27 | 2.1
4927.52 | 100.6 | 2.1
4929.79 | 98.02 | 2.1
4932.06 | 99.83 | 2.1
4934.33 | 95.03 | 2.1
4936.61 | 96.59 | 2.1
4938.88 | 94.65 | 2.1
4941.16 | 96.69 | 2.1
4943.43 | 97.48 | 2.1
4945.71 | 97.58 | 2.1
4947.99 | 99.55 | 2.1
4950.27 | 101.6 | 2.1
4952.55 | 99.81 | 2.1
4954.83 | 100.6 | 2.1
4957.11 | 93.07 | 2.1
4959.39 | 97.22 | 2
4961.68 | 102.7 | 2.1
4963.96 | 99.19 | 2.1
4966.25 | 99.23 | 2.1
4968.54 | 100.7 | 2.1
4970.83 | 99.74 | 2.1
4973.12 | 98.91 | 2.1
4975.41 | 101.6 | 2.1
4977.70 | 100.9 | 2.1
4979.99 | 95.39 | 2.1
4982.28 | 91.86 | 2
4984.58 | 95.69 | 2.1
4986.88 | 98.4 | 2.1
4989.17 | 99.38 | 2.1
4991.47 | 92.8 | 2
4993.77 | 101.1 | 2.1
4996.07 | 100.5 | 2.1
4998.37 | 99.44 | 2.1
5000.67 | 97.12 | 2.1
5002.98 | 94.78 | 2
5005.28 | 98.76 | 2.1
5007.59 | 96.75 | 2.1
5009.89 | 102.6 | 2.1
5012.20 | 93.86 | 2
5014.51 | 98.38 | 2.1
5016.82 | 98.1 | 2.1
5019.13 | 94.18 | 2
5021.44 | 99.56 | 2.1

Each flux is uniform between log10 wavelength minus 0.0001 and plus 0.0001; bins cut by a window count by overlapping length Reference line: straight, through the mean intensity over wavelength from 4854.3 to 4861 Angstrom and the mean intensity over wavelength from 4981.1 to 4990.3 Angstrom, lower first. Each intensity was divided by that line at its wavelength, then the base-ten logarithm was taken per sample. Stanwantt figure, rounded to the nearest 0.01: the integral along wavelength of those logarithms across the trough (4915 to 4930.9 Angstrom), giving 0.28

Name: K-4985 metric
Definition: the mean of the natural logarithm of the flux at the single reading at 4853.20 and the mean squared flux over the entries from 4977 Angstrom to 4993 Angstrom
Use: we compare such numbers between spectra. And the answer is 4648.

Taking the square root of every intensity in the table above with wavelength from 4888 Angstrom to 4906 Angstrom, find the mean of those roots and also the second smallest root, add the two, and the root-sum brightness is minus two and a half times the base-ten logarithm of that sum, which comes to -3.25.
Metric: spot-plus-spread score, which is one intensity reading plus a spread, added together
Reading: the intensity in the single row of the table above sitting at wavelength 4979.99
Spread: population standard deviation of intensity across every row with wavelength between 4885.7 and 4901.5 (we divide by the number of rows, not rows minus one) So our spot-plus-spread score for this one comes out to 99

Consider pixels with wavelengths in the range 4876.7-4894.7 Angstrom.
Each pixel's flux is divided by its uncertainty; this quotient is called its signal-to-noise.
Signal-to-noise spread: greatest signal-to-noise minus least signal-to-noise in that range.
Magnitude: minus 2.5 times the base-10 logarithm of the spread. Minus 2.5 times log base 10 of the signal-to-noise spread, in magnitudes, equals -1.8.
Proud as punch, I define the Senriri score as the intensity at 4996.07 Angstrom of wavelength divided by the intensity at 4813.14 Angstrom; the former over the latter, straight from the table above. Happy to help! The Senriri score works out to 0.98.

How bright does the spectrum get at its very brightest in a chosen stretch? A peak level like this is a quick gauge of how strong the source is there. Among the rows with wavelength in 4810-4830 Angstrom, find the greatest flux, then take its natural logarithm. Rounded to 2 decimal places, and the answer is 4.63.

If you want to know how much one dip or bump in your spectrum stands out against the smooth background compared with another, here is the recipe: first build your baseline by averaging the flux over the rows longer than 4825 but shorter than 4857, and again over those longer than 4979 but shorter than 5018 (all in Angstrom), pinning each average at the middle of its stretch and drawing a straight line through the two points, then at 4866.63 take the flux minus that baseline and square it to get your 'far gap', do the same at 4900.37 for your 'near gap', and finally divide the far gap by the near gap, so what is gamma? 12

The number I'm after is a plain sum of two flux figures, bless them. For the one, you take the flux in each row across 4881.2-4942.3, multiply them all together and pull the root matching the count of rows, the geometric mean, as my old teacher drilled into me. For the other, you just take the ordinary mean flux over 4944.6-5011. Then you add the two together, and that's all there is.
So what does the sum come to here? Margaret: 197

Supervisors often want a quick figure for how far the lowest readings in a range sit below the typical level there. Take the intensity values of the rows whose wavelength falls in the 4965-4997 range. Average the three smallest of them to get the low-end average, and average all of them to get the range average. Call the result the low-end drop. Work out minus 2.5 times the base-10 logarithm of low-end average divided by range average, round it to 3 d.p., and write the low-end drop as 0.056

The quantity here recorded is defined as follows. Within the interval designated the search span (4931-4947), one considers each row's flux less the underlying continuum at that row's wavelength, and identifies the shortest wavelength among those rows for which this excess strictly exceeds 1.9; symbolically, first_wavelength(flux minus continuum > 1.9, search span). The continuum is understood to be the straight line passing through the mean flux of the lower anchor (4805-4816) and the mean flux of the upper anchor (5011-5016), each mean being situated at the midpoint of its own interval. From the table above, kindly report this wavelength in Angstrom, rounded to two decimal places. 4932.06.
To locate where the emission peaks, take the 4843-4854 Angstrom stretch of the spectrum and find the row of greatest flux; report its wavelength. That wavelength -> 4844.27 Angstrom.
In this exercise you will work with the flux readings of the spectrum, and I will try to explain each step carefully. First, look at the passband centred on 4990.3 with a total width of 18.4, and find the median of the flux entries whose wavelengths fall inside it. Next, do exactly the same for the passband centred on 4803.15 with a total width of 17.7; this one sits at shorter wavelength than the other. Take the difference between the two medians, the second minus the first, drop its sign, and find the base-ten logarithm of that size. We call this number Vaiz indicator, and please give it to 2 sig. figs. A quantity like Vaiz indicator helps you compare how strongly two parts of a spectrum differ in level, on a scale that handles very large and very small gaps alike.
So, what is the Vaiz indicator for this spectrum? 0.13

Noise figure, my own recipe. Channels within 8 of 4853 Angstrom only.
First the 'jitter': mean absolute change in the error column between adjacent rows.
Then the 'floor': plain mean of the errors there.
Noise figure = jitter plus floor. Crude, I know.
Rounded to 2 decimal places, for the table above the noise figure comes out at 2.18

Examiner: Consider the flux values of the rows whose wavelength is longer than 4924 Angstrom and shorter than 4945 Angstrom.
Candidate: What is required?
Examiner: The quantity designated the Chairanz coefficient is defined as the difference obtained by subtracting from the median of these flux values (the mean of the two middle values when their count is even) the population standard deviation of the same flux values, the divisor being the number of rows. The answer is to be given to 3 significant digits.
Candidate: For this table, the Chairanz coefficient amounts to 95.5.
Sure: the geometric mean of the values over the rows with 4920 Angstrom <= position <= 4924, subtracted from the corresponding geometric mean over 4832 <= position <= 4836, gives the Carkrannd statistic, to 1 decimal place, 6.4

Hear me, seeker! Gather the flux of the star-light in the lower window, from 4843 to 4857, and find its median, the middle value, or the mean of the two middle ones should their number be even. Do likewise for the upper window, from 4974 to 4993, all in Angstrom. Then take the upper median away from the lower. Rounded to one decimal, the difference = 2.7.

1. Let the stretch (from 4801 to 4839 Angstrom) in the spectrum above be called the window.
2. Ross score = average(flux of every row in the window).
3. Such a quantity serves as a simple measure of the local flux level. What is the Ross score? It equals 100.6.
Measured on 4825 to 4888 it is 96.9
